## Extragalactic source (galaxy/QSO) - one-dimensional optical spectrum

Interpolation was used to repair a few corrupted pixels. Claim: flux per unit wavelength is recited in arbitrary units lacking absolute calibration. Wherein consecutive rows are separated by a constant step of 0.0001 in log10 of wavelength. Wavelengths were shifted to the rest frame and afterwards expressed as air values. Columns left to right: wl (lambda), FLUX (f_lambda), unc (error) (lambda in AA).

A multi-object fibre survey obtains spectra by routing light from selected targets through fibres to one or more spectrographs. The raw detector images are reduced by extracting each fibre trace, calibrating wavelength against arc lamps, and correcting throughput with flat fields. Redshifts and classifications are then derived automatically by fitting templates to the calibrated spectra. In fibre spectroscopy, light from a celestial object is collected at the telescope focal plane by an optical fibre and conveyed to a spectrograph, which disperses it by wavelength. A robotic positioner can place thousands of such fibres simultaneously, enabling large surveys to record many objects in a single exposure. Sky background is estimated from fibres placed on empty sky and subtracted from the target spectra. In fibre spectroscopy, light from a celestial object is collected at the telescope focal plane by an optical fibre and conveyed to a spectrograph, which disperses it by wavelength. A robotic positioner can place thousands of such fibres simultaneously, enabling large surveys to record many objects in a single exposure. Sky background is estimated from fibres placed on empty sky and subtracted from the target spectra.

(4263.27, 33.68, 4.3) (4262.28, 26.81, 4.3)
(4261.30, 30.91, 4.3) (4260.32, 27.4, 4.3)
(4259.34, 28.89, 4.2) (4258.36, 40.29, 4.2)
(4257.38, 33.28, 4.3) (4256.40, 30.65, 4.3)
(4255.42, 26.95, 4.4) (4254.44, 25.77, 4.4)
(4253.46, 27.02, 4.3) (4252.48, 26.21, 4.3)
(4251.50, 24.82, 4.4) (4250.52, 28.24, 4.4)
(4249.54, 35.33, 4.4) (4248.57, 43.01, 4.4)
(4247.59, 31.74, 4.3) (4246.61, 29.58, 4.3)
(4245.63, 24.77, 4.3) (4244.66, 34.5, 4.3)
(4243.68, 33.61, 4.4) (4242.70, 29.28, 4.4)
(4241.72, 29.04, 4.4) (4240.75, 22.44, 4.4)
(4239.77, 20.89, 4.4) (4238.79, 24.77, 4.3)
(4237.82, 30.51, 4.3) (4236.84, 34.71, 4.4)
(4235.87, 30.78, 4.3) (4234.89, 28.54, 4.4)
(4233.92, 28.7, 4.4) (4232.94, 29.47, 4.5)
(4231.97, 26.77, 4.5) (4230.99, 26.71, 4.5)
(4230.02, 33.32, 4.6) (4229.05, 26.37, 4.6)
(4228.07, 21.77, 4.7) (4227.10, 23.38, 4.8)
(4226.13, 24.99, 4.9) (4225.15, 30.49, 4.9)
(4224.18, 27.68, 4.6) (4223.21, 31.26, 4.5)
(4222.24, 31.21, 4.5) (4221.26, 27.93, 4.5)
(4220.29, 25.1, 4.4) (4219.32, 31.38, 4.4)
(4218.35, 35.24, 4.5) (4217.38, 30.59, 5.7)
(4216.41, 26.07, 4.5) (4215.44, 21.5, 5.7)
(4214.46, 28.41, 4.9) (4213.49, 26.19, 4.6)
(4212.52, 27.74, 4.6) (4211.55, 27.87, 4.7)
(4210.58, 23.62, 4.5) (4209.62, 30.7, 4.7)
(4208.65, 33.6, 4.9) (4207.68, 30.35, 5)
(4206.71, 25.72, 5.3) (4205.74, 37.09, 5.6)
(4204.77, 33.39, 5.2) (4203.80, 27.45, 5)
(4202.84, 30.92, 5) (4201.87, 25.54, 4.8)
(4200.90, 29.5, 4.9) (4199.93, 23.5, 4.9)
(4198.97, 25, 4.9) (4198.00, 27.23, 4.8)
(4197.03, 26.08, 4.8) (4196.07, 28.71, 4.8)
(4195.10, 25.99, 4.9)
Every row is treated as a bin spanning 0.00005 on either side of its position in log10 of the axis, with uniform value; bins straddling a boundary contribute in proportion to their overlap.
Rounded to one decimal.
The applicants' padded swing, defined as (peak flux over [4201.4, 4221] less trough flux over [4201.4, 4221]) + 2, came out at 17.6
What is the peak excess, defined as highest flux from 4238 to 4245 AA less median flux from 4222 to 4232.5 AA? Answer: 7.7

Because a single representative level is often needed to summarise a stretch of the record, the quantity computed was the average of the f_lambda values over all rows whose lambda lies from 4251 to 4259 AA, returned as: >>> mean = 29.4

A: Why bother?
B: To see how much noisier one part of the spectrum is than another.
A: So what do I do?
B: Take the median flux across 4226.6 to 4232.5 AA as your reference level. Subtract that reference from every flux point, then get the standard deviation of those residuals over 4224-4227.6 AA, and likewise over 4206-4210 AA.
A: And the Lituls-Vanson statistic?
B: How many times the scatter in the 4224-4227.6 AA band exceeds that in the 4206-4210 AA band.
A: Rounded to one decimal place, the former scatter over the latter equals 1.0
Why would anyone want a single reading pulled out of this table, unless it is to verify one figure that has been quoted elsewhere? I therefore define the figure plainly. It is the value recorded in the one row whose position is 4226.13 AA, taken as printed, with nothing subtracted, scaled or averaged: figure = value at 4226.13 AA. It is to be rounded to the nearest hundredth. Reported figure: 24.99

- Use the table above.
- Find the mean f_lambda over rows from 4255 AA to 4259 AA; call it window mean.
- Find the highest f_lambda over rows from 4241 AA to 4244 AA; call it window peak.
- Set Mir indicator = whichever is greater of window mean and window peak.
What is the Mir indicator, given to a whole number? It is 34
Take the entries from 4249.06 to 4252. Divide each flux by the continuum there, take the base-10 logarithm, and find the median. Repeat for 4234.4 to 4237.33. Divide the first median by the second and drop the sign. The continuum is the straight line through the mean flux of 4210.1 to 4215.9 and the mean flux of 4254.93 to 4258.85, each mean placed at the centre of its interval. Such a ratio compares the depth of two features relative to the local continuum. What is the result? 2.8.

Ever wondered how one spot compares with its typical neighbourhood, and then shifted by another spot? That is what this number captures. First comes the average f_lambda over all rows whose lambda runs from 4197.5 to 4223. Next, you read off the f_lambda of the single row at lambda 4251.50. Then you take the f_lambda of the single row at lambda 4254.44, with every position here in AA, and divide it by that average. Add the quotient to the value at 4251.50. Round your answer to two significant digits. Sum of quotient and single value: 26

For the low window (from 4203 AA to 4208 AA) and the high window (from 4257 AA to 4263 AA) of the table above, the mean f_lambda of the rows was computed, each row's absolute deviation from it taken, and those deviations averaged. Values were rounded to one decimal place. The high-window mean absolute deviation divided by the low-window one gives 1.0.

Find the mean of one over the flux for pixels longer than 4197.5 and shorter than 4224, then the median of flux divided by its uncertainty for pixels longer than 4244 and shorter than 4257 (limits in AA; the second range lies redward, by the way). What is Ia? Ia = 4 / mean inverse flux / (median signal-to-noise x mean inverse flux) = 496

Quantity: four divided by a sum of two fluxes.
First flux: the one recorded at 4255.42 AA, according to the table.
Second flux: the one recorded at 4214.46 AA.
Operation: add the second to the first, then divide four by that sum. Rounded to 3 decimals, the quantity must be 0.072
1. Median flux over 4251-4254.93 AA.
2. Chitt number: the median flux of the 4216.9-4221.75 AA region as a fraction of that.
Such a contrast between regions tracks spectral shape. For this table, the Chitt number 1.18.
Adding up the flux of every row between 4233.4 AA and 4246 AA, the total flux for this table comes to 373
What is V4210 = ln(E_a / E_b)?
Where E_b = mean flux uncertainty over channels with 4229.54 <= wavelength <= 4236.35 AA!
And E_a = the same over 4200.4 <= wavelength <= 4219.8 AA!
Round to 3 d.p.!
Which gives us 0.100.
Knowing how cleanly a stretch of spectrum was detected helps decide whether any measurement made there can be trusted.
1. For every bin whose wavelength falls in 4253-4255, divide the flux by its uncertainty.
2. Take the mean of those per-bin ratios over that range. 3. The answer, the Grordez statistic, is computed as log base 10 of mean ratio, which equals 0.78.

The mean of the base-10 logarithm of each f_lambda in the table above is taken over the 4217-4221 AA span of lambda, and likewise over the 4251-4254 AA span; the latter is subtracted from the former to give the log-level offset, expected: 0.07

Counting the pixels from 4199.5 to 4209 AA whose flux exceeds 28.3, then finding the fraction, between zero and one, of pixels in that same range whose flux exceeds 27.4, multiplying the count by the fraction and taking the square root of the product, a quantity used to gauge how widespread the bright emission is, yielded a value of 2.0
